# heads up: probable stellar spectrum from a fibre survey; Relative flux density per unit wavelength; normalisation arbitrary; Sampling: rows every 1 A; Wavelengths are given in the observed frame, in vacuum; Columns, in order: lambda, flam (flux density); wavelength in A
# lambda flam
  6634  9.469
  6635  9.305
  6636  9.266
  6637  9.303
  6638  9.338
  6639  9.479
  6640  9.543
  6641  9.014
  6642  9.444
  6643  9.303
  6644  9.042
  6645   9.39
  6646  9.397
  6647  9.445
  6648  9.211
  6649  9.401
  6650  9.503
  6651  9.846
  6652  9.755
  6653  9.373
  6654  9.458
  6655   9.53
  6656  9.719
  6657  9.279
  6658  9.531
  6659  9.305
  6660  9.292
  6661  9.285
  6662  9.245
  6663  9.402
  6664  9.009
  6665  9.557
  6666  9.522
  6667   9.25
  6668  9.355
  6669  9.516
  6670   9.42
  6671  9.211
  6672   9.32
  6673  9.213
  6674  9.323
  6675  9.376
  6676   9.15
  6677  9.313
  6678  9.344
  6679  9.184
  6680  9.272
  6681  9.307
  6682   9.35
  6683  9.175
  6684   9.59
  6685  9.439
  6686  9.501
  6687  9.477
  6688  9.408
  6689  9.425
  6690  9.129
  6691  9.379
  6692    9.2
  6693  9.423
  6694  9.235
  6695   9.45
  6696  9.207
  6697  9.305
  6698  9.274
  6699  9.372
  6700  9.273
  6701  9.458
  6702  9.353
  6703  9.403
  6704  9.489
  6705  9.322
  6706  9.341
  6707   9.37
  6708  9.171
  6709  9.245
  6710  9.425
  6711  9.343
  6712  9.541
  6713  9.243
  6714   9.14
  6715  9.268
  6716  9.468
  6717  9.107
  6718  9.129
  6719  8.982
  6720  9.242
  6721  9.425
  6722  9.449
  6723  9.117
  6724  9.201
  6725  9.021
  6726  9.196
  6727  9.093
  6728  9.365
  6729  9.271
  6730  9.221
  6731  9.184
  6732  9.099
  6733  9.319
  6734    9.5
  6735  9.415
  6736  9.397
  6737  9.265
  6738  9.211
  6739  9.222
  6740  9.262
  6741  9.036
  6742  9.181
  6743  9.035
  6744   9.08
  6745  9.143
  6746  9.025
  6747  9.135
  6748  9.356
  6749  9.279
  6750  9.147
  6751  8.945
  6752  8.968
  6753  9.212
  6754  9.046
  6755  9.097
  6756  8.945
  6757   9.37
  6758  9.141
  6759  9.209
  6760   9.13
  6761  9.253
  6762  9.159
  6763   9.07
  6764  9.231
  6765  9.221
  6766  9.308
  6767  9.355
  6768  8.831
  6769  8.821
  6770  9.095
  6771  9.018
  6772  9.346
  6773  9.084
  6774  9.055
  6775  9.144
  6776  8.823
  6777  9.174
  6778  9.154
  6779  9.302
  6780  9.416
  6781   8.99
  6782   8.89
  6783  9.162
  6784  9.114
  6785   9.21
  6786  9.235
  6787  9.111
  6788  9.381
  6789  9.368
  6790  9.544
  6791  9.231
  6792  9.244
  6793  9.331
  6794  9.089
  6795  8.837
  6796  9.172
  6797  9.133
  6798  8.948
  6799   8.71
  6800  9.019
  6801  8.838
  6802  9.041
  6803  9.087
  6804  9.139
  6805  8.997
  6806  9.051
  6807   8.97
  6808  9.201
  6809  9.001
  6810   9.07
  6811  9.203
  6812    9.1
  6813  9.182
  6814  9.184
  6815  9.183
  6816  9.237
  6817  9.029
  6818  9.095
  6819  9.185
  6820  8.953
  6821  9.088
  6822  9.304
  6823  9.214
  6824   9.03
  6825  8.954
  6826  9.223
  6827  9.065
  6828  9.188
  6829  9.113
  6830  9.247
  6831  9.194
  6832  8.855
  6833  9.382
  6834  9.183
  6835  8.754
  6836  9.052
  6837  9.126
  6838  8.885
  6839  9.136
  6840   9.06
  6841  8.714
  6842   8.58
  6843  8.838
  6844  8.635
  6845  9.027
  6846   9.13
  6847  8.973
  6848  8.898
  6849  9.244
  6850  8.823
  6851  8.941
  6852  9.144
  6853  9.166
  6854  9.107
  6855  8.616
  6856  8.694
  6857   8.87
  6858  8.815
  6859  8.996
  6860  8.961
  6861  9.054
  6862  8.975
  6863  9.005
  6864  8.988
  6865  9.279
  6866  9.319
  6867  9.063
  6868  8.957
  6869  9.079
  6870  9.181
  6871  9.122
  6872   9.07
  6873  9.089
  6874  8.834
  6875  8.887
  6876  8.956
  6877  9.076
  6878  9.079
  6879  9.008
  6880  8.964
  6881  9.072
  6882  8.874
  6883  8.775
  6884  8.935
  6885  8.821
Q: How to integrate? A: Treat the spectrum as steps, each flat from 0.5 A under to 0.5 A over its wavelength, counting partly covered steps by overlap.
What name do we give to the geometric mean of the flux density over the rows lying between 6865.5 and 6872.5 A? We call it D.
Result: 9.11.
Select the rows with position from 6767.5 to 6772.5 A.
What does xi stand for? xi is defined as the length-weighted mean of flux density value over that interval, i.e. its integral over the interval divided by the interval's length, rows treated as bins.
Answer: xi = 9.02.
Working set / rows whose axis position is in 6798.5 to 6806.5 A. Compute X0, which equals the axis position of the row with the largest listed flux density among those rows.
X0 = 6804 A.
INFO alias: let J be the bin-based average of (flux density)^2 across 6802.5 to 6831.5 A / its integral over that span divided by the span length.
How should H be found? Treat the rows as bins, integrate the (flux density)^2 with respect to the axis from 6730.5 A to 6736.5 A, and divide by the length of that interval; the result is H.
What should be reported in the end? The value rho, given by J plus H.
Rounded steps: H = 86.9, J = 83.2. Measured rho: 170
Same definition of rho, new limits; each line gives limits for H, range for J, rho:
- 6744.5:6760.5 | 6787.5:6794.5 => 170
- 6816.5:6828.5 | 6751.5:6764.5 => 167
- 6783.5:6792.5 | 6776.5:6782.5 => 170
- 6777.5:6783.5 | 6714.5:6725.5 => 169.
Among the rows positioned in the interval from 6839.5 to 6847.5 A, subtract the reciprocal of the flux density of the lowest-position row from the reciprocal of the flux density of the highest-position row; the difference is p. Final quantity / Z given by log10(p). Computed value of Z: -3.0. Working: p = 0.0011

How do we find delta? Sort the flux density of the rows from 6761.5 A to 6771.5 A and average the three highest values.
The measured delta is 9.30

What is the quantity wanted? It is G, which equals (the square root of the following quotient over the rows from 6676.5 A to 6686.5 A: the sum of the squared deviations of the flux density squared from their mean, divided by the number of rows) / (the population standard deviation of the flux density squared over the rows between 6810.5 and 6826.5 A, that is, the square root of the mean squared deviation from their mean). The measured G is 1.3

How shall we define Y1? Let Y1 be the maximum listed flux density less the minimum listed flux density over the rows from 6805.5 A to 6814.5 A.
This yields 0.23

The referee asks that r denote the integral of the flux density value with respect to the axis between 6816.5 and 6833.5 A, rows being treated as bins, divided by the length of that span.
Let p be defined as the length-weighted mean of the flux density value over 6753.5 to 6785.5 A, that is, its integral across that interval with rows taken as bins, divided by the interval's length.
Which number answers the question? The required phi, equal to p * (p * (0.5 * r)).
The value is 380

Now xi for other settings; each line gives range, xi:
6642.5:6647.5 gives 9.32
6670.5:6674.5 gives 9.27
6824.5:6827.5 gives 9.08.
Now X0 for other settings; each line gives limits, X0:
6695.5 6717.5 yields 6712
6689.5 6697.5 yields 6695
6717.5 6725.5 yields 6722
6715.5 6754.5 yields 6734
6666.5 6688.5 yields 6684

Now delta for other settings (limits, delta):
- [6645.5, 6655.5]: 9.71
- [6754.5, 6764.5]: 9.28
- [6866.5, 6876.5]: 9.13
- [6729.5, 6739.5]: 9.44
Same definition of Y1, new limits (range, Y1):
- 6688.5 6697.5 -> 0.32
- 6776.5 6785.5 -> 0.53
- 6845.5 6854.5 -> 0.42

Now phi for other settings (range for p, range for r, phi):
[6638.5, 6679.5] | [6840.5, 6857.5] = 391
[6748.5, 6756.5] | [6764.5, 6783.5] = 376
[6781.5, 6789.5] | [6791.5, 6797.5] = 385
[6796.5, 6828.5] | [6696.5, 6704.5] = 386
